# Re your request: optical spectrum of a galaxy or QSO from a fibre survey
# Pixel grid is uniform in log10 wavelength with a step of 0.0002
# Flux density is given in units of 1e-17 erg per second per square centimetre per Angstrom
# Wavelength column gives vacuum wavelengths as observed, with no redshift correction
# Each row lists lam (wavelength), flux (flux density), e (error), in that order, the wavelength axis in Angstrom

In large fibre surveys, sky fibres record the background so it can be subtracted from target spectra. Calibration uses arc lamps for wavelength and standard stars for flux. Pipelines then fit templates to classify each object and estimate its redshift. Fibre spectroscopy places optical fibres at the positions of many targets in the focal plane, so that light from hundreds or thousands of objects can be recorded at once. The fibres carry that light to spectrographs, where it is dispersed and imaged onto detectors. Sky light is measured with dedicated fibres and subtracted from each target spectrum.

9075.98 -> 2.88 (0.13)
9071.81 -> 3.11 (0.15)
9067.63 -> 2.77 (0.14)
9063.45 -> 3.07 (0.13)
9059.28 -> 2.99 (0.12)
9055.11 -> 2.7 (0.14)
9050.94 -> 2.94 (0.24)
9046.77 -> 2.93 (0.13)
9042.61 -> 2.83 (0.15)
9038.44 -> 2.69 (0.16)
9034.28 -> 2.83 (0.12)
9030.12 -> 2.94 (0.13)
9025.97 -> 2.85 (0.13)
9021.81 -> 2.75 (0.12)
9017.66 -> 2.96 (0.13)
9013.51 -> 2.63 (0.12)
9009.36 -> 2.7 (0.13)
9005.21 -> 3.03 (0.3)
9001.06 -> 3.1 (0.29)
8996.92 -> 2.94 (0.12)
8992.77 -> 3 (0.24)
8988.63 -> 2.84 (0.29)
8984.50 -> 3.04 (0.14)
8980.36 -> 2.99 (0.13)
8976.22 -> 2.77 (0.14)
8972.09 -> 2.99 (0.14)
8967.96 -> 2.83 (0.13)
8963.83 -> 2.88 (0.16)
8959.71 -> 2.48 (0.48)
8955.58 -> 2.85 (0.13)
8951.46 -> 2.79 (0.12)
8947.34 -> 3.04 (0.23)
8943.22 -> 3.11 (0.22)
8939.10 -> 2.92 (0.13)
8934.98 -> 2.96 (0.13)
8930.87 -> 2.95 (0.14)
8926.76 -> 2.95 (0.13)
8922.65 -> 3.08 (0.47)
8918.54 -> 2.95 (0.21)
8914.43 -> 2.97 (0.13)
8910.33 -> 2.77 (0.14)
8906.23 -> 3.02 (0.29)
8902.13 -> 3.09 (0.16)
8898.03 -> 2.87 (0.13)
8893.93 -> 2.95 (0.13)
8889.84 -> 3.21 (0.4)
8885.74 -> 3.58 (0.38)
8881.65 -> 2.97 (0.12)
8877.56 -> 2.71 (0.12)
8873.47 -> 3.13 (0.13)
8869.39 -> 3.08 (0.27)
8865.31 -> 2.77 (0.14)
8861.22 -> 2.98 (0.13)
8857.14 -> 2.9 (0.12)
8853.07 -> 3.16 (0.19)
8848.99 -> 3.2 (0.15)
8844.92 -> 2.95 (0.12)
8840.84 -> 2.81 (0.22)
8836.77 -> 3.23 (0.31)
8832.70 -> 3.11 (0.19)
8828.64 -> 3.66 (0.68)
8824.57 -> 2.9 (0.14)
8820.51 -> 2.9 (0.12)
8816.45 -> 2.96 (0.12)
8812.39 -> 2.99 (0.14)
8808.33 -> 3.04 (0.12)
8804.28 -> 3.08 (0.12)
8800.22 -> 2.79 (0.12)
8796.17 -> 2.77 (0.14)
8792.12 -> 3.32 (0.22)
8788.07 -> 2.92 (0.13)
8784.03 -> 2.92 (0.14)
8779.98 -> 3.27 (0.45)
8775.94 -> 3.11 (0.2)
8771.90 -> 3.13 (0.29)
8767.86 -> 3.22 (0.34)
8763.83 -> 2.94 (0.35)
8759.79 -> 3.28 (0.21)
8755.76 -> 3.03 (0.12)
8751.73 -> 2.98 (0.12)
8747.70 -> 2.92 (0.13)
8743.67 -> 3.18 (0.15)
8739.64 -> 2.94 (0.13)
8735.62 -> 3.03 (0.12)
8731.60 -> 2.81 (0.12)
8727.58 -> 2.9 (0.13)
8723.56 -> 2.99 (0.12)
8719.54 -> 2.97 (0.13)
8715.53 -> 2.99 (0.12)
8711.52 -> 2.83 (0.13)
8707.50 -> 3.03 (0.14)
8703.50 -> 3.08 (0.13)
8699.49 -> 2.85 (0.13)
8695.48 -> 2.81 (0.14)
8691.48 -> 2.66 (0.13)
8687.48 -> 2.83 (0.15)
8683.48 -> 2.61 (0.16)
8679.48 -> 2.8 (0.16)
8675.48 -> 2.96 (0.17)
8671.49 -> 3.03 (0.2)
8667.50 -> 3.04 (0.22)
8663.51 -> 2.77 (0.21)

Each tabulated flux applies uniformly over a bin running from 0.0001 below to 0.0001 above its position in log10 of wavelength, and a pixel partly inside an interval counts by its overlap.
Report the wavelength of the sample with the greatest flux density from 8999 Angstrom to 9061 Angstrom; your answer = 9001.06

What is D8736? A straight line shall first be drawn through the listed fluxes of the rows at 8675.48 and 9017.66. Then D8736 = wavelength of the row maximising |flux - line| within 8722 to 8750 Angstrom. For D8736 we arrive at 8743.67 Angstrom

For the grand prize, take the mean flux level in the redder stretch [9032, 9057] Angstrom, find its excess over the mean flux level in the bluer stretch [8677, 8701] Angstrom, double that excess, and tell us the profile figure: 0.12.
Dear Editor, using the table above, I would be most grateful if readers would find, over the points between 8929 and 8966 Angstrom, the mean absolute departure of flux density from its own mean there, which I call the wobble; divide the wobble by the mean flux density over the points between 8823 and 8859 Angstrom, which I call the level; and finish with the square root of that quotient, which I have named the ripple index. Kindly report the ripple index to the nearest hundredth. 0.20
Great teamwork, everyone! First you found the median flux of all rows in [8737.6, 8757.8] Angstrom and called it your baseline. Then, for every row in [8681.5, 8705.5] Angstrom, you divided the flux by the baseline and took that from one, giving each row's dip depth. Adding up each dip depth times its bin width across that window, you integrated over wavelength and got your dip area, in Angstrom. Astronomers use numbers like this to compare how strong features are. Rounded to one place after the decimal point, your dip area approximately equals 1.4 Angstrom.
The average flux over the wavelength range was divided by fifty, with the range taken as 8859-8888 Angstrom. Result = 0.0606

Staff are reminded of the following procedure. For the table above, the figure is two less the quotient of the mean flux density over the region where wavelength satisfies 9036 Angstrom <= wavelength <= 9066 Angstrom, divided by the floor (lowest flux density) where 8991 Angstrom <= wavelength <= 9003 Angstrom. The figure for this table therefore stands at 1.02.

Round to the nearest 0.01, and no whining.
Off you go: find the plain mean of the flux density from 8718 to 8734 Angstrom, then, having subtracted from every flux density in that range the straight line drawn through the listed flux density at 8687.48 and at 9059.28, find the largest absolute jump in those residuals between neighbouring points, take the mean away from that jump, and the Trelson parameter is -2.83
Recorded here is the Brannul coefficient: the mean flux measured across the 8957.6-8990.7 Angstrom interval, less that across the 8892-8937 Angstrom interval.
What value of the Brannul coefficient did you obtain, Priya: -0.11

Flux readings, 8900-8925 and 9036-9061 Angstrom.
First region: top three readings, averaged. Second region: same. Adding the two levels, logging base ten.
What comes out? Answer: 0.779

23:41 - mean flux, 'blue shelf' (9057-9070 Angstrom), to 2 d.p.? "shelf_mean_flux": 2.94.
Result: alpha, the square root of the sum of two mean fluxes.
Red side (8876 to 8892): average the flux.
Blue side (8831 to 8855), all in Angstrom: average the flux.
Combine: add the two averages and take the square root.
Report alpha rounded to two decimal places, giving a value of 2.49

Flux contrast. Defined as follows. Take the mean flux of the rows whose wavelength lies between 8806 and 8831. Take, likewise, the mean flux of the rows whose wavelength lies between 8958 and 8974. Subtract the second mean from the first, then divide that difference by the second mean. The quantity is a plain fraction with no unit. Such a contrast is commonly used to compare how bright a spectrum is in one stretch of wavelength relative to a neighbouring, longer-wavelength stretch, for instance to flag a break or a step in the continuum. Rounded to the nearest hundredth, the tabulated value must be 0.10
